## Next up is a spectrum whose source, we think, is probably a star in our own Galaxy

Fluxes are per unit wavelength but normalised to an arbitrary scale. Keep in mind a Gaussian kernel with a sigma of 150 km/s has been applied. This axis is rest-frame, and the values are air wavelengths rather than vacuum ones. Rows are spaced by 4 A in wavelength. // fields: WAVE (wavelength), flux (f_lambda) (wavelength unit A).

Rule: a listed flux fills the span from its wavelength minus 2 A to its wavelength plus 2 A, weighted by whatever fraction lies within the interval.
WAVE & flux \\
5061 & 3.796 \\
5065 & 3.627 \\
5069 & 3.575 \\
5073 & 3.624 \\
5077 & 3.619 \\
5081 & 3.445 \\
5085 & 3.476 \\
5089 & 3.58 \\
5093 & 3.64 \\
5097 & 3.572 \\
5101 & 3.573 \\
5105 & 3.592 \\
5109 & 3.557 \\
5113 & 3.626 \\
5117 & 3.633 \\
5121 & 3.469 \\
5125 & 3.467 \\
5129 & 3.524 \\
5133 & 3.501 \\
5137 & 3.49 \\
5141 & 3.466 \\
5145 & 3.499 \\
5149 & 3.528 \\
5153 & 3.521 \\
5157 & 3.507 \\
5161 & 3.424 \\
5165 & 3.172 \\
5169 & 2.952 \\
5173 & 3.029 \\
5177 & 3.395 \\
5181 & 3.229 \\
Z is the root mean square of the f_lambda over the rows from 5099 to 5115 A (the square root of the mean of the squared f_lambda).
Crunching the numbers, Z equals 3.59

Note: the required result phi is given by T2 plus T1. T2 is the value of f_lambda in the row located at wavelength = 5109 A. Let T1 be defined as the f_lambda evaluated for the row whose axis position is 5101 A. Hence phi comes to 7.13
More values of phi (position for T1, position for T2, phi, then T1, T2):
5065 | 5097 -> 7.20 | 3.627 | 3.572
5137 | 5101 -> 7.06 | 3.49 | 3.573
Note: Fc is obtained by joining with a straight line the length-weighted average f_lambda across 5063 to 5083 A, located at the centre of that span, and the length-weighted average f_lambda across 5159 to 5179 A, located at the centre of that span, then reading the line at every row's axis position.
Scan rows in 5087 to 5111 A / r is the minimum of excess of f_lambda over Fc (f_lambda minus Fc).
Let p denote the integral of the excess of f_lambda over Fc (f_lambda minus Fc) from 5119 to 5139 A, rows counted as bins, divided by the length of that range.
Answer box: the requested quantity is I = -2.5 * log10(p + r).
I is 1.74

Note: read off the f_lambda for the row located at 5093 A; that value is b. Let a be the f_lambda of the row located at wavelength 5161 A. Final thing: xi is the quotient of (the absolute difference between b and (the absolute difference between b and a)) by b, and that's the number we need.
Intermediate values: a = 3.424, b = 3.64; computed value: 0.94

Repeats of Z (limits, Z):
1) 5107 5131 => 3.55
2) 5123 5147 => 3.49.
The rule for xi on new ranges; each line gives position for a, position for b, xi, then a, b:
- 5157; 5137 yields 1.00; 3.507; 3.49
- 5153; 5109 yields 0.99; 3.521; 3.557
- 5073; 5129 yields 0.97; 3.624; 3.524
